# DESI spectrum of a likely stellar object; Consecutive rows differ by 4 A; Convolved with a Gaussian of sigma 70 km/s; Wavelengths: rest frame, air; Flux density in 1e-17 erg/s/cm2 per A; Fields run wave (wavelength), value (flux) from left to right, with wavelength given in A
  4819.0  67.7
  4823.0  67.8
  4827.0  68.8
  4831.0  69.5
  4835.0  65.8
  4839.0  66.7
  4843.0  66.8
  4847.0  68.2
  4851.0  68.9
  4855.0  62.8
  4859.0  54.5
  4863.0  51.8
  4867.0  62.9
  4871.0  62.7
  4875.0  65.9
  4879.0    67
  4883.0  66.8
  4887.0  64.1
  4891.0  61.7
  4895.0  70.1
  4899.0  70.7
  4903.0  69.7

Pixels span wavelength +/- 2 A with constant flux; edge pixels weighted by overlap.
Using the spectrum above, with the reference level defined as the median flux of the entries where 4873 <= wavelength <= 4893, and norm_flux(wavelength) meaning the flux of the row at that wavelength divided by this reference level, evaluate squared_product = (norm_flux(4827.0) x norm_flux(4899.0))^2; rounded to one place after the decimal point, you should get 1.3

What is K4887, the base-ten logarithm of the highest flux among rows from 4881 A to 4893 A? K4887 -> 1.82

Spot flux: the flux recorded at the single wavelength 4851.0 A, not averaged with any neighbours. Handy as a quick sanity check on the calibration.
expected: 68.9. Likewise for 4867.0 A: 62.9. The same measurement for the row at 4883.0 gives 66.8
